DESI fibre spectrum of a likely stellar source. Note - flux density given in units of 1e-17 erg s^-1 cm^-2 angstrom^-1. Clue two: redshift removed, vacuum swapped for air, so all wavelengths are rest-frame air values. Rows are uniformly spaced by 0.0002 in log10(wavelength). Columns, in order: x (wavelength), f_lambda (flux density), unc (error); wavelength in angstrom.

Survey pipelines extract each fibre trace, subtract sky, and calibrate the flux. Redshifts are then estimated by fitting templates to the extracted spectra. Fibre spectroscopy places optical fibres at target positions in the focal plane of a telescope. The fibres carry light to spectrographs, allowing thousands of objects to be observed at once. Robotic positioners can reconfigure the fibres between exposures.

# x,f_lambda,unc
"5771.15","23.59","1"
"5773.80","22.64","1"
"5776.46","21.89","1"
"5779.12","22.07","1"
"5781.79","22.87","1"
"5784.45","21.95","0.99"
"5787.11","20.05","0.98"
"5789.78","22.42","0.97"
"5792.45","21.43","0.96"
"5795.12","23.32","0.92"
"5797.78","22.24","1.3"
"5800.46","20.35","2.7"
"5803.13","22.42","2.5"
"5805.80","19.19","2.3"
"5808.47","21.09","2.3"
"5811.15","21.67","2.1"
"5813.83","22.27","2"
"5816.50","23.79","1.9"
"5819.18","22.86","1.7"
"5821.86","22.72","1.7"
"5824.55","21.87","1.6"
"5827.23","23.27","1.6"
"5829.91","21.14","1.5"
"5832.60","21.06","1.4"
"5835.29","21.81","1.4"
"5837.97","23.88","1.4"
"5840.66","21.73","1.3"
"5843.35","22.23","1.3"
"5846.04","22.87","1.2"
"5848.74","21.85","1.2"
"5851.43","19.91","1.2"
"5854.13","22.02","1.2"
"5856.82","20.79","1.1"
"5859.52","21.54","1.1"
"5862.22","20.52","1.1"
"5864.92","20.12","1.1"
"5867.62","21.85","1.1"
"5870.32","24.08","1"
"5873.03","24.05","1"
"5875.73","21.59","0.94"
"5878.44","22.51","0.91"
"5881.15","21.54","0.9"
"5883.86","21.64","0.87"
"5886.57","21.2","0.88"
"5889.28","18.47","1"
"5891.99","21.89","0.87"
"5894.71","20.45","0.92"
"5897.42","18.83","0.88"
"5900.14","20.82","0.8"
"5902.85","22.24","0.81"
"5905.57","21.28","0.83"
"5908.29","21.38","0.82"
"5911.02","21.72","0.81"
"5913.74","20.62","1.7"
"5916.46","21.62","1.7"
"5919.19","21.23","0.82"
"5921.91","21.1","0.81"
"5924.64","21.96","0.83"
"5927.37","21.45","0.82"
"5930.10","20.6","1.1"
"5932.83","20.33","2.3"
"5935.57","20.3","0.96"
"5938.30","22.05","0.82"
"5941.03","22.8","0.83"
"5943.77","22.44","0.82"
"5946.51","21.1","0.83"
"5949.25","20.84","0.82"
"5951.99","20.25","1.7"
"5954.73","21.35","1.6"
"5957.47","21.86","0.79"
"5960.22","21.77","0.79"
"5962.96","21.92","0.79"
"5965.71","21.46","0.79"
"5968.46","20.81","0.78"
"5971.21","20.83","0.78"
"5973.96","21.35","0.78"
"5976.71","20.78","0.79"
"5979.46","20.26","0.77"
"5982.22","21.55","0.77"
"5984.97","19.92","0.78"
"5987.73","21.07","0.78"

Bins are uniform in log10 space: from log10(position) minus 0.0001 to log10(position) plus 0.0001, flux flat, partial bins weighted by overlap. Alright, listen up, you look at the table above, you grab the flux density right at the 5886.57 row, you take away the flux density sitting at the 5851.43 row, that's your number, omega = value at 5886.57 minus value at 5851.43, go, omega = 1.3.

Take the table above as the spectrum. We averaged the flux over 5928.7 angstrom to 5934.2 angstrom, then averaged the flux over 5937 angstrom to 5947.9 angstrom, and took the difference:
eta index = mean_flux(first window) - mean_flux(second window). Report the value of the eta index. -1.6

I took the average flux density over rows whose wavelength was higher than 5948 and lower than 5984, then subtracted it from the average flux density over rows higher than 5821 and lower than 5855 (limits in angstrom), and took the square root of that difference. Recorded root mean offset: 0.93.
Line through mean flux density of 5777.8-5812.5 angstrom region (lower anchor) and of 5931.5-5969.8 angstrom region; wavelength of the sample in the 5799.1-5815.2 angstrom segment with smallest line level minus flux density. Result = 5803.13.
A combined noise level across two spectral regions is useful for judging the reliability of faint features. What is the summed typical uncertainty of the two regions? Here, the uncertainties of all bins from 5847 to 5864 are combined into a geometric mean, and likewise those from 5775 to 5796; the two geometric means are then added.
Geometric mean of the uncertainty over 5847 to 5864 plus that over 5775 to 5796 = 2.13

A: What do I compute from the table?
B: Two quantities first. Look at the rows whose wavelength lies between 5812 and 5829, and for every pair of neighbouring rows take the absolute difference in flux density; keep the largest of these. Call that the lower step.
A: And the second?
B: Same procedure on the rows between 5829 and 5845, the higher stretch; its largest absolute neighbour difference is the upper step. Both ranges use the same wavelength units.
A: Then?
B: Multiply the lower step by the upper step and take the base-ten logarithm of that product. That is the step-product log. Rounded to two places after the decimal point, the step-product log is 0.51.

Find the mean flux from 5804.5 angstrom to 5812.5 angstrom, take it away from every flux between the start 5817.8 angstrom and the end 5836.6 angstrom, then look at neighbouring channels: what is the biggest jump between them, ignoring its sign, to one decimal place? 2.1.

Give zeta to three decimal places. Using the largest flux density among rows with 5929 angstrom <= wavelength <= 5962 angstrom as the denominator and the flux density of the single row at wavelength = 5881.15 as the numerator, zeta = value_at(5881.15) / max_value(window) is 0.945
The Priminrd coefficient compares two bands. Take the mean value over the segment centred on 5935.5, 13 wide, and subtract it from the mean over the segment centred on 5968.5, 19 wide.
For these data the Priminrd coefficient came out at 0.1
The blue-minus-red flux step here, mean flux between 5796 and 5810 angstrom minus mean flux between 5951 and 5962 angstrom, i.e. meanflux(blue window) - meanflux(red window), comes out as -0.2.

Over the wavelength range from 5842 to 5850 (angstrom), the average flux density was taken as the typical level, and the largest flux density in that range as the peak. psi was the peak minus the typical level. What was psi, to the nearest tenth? 0.6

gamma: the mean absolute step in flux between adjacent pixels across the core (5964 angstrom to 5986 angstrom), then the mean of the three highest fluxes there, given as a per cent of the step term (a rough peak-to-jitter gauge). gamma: 2888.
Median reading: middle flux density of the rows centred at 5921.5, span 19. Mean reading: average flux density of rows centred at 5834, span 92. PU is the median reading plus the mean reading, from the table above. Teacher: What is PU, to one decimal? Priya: 43.2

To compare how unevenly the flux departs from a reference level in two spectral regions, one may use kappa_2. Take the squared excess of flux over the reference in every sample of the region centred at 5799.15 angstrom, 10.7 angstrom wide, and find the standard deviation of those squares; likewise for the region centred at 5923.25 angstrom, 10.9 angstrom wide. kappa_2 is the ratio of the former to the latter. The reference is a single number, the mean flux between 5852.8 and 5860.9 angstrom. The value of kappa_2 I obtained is 12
